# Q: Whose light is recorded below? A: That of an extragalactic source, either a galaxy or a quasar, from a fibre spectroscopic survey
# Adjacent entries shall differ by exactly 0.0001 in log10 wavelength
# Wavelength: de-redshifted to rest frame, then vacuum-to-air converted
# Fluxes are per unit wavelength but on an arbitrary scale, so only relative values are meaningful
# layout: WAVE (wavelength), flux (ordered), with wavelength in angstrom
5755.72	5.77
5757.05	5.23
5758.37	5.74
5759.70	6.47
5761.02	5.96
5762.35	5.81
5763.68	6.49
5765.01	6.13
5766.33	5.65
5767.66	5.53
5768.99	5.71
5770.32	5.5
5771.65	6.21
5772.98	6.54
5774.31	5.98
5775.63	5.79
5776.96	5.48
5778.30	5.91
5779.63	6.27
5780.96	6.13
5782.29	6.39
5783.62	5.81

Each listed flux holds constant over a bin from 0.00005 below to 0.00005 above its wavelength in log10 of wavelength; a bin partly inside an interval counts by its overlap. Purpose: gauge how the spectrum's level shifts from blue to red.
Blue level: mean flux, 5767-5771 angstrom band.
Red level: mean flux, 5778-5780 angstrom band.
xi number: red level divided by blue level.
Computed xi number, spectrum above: 1.09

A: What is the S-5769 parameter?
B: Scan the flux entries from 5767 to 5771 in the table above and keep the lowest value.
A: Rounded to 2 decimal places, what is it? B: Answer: 5.50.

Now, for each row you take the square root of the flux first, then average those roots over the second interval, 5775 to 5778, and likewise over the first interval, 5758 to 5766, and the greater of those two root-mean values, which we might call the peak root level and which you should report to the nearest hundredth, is 2.47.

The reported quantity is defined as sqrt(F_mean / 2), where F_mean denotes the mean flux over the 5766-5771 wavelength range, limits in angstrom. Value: 1.67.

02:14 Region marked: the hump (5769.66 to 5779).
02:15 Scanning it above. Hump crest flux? 6.54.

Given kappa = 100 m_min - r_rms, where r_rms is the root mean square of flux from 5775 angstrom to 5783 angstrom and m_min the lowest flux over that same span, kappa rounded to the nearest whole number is 542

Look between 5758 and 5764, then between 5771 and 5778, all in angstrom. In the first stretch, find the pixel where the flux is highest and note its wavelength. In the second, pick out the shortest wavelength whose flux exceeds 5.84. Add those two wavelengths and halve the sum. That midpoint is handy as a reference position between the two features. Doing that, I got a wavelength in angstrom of 5767.7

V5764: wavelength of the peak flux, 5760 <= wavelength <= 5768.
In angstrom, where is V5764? 5763.68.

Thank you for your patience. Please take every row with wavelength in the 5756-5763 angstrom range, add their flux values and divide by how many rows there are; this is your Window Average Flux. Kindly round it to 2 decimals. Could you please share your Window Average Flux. 5.84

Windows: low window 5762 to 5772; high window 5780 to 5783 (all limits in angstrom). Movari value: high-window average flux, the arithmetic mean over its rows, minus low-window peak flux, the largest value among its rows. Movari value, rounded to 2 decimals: -0.23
